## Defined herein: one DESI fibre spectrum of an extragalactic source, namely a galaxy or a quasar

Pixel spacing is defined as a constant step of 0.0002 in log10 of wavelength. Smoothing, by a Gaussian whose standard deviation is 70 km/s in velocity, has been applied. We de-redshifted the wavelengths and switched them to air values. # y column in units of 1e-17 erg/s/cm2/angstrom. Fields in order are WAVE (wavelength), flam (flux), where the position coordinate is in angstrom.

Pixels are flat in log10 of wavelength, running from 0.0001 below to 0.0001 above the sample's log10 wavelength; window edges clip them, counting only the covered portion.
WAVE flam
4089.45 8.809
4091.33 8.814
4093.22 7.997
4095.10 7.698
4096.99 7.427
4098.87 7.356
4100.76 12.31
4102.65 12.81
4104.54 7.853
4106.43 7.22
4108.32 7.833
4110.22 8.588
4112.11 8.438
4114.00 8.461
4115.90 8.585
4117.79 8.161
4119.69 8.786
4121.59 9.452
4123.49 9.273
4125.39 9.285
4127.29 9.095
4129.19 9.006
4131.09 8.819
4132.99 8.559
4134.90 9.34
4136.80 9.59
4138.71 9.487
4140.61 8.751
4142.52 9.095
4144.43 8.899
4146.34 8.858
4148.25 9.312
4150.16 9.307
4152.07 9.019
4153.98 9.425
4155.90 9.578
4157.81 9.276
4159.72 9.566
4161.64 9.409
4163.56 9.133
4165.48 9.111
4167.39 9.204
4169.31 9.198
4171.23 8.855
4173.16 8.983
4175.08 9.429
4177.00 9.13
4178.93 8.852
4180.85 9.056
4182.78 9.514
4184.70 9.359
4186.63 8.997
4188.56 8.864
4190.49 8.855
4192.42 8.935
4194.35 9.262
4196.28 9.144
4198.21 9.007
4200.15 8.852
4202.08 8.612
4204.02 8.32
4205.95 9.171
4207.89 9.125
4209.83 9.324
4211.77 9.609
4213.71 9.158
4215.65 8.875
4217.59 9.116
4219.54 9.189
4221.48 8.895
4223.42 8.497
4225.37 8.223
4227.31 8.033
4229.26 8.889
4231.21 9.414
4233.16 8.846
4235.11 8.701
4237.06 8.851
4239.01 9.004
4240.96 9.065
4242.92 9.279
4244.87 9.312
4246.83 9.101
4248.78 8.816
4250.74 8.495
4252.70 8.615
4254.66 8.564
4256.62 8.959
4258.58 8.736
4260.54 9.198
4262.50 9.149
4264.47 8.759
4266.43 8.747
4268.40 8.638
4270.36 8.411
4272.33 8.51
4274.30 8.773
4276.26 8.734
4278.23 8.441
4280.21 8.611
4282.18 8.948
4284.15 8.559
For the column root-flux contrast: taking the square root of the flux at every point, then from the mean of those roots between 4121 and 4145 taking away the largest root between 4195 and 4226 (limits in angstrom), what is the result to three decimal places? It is -0.079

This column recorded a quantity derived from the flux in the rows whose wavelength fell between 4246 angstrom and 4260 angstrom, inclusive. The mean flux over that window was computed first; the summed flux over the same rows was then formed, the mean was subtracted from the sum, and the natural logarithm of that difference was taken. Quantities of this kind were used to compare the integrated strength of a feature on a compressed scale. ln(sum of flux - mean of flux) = 4.0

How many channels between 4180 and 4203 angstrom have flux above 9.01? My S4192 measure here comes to 5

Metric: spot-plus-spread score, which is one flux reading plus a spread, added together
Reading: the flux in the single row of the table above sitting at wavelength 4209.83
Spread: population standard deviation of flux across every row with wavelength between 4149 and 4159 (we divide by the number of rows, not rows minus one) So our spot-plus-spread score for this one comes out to 9.5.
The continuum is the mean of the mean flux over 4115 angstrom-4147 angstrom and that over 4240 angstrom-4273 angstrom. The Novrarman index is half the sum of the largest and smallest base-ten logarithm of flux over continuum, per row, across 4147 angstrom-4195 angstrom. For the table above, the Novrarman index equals 0.014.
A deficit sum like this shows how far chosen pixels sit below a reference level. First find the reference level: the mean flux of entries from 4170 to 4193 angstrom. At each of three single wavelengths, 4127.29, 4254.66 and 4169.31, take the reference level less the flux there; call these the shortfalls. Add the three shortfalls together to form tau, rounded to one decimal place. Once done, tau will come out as 0.4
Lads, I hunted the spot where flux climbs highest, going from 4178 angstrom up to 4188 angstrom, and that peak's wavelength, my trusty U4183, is 4182.78 angstrom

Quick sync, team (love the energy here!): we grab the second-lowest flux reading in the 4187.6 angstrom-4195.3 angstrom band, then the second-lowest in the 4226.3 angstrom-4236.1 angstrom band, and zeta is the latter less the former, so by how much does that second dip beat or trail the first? -0.16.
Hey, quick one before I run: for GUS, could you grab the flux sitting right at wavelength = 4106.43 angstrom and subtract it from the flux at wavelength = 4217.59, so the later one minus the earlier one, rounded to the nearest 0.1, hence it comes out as 1.9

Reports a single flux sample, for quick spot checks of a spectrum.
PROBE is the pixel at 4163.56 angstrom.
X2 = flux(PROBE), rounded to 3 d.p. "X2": 9.133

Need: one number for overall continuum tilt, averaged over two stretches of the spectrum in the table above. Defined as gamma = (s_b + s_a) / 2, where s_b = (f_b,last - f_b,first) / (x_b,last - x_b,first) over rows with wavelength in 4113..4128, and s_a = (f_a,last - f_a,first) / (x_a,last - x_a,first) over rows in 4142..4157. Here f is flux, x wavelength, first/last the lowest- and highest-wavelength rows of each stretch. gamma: 0.042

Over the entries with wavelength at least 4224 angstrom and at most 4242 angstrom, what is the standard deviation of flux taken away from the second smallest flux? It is 7.8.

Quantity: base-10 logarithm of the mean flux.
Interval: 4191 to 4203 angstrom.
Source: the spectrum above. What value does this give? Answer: 0.953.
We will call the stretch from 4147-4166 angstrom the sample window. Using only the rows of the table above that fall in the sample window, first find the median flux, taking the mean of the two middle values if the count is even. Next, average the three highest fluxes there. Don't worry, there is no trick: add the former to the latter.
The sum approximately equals 18.8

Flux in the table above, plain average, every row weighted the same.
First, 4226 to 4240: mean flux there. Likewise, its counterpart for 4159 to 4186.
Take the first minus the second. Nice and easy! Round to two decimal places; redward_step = -0.38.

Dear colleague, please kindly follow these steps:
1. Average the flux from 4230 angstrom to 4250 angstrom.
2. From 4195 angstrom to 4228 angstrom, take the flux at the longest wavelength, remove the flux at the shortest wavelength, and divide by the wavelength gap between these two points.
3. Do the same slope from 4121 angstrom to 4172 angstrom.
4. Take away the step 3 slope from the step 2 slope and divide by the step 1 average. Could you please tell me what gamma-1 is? -0.0026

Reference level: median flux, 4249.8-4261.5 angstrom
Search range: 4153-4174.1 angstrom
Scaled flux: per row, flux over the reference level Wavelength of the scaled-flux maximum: 4155.90 angstrom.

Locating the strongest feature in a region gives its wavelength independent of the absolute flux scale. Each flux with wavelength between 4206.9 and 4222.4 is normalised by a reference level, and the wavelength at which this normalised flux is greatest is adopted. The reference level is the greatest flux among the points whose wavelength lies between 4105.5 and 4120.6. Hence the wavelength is 4211.77 angstrom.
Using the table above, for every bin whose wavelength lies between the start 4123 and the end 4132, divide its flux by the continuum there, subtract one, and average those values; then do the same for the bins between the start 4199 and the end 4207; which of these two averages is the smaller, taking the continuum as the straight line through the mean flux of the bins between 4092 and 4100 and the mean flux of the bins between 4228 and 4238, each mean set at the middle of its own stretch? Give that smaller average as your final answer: 0.01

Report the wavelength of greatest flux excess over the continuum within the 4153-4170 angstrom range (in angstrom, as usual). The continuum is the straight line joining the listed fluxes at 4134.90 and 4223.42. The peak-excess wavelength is 4159.72 angstrom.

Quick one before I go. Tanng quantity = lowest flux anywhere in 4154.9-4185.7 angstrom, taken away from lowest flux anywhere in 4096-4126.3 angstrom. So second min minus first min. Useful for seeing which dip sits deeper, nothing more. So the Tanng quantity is -1.6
